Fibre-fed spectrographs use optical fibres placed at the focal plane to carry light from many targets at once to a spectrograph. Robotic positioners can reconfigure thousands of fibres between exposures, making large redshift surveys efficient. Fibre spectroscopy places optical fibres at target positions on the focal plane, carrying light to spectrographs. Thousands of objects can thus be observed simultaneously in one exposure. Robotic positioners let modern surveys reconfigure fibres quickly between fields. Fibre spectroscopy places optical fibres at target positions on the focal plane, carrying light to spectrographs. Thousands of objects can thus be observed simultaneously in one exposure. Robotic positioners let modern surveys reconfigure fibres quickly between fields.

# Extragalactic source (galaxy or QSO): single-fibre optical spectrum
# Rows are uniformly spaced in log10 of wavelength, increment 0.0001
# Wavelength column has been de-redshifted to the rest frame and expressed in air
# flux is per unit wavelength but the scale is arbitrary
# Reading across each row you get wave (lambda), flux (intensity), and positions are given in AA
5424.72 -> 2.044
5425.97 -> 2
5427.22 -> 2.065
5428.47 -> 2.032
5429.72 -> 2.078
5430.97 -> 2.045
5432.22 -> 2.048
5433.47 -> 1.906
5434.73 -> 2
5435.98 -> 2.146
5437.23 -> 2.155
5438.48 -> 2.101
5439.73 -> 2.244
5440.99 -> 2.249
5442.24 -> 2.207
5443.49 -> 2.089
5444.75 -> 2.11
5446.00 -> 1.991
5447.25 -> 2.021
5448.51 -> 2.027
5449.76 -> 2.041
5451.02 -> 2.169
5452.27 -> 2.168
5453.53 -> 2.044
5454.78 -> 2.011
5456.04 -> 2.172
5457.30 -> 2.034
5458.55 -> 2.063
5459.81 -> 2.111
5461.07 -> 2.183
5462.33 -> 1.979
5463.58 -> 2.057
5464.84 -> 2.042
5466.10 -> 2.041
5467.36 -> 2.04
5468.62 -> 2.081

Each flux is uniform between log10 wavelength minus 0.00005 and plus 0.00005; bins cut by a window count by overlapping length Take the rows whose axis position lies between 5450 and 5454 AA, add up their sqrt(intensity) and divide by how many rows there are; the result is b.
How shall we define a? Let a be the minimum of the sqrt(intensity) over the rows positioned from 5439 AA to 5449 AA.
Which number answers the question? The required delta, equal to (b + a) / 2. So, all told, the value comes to 1.43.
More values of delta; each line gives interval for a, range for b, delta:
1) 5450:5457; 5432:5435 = 1.41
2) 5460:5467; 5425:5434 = 1.41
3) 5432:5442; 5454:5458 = 1.41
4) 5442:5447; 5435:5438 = 1.44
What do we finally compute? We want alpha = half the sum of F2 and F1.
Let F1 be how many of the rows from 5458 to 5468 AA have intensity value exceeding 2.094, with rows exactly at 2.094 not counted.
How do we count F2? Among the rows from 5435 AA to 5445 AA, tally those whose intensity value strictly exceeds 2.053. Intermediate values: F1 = 2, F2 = 8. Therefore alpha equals 5.0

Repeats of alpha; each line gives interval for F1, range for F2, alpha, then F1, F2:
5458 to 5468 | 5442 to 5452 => 3.0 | 2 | 4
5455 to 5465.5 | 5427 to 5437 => 3.0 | 3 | 3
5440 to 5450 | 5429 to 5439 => 3.5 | 3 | 4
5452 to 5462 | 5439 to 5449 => 4.5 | 4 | 5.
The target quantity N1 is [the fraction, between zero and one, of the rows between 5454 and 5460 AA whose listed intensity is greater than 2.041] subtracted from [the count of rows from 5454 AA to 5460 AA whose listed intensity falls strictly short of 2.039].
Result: 1.4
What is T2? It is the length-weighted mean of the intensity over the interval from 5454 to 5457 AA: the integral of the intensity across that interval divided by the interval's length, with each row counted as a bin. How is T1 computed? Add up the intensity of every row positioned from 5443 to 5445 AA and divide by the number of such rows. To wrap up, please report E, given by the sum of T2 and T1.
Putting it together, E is 4.18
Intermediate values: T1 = 2.10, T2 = 2.08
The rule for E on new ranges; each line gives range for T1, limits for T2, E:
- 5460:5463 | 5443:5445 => 4.17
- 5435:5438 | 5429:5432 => 4.21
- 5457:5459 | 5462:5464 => 4.08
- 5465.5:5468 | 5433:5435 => 3.98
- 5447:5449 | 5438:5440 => 4.19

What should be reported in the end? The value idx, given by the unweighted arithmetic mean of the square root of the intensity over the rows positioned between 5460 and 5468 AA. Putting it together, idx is 1.43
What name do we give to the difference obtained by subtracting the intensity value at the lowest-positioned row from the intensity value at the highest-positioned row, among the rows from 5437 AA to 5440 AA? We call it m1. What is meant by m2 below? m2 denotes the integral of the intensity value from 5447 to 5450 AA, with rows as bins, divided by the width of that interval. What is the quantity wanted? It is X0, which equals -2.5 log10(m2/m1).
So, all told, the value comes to -3.4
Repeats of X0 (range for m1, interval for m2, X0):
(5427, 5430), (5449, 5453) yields -5.5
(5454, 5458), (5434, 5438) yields -4.9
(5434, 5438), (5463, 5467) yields -2.8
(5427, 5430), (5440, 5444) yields -5.6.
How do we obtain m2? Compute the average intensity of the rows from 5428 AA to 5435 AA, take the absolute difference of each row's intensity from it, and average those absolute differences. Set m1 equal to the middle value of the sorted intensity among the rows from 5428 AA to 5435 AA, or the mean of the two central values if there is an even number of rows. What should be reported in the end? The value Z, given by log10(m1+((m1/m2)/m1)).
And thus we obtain 1.40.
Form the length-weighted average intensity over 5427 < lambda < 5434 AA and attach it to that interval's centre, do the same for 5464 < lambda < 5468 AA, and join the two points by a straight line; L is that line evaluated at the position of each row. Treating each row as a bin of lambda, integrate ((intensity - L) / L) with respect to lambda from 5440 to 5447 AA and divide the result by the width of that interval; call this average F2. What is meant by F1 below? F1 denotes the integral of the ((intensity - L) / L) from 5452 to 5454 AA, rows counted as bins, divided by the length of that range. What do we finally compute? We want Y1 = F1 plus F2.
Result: 0.079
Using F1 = 0.0315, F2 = 0.05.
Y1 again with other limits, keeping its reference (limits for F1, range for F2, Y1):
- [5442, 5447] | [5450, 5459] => 0.054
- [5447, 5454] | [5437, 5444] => 0.095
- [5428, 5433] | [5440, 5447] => 0.056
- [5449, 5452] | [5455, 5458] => 0.063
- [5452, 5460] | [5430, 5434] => 0.012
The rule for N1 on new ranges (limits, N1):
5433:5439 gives 1.4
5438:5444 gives -1.0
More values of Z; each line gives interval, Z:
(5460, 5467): 1.35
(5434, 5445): 1.26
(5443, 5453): 1.29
